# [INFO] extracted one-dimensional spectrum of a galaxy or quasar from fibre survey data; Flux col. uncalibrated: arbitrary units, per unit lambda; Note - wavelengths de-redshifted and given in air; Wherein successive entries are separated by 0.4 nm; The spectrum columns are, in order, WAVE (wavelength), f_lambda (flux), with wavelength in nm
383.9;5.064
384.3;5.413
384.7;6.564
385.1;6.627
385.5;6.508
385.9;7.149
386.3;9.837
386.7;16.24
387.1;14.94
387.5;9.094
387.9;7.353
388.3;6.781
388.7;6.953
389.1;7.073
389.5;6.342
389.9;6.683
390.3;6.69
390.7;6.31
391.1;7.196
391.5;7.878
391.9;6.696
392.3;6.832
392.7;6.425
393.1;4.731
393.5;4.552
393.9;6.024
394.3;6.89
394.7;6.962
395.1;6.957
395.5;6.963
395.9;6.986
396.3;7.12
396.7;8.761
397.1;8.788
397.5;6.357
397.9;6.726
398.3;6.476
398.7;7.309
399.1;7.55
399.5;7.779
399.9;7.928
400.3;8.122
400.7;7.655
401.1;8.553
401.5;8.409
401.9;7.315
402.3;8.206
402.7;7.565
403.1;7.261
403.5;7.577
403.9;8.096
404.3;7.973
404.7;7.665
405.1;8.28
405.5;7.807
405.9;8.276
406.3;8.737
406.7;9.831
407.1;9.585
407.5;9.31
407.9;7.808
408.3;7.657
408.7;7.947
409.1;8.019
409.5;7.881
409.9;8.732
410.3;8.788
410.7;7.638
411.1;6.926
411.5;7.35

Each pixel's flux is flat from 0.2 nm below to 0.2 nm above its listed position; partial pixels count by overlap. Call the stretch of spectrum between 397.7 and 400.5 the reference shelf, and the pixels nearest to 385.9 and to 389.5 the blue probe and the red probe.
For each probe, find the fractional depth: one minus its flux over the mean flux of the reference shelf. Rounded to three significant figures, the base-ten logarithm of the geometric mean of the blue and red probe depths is -1.14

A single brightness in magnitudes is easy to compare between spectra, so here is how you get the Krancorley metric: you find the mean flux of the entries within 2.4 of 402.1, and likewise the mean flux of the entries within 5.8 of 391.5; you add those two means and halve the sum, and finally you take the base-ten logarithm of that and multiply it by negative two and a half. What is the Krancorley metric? -2.22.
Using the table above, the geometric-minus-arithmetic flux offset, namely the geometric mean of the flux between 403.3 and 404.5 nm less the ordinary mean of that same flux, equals 0.00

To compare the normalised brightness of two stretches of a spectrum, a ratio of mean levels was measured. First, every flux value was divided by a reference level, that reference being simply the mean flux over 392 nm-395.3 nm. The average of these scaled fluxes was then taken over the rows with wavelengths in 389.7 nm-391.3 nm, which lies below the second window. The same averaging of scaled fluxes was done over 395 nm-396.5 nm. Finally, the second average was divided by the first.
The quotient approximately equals 1.04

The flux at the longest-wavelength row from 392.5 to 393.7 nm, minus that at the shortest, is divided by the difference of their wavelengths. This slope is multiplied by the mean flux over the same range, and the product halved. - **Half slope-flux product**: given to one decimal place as -6.1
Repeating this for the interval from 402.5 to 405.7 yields 0.3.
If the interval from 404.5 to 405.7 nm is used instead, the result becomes 0.7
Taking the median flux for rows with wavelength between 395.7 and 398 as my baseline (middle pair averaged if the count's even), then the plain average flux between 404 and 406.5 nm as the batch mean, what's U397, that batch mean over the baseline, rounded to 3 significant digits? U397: 1.15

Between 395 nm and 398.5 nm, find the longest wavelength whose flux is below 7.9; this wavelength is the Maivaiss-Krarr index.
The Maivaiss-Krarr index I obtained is 398.3 nm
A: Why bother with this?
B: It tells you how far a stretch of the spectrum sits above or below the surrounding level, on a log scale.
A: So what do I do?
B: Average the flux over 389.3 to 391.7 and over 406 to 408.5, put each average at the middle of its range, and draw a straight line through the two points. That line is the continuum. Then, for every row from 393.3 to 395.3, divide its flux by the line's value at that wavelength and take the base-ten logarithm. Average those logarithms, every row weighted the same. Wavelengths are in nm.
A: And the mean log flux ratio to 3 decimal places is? -0.071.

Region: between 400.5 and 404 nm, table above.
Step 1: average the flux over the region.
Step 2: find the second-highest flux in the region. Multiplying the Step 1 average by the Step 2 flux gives 66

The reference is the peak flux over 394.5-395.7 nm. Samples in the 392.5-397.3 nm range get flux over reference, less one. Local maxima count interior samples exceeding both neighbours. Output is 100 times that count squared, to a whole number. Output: 100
